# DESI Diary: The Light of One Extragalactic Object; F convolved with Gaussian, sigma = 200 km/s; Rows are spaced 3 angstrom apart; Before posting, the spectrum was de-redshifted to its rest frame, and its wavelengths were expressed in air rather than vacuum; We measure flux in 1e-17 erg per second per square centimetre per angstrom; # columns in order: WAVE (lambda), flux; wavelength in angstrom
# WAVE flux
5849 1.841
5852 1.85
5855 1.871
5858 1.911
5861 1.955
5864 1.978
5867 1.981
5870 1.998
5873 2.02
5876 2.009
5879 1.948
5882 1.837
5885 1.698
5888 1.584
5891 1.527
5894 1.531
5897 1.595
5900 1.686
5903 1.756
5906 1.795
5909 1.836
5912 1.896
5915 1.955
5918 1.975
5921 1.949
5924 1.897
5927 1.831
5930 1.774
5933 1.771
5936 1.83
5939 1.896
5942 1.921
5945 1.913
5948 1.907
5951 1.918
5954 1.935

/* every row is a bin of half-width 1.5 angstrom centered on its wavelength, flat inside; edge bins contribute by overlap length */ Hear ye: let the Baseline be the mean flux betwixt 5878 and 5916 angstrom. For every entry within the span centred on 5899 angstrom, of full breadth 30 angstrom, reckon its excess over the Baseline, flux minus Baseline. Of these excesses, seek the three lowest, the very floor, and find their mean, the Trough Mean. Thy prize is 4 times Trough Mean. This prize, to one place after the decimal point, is -0.8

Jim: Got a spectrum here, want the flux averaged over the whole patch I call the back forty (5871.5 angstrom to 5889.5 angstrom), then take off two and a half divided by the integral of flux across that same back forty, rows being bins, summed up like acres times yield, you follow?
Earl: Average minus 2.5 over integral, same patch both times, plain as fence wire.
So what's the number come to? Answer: 1.77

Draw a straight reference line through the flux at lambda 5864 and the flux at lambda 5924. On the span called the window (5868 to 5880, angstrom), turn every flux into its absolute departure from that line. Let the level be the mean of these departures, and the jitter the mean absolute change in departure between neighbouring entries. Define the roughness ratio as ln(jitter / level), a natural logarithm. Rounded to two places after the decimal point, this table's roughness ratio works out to -0.39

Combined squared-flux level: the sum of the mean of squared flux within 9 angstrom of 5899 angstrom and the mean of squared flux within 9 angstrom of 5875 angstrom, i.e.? 6.59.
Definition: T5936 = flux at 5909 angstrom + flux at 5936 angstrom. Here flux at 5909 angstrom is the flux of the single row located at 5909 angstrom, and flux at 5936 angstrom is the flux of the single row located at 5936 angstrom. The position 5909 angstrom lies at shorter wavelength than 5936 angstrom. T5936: 3.67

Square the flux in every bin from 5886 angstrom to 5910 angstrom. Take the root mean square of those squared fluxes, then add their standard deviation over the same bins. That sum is 3.2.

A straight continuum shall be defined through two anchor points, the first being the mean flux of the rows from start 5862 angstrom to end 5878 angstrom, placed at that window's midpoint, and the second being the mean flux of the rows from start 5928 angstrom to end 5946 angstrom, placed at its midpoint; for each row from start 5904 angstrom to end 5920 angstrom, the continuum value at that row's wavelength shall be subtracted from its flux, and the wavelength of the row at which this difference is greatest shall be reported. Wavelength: 5918 angstrom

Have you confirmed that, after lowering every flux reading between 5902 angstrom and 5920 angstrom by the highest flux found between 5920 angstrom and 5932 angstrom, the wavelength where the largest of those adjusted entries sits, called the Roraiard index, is 5918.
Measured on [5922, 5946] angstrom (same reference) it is 5942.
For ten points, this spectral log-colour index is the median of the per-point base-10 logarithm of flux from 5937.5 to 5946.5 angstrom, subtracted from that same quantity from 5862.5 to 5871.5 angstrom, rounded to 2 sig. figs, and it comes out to 0.015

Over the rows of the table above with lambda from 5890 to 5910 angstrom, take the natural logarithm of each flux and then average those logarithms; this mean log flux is 0.513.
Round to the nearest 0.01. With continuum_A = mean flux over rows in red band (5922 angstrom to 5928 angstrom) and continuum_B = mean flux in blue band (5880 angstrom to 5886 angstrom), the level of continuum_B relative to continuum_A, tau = 0.95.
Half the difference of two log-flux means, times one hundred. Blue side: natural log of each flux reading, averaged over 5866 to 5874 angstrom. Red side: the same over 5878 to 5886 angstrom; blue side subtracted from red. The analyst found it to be -4.6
